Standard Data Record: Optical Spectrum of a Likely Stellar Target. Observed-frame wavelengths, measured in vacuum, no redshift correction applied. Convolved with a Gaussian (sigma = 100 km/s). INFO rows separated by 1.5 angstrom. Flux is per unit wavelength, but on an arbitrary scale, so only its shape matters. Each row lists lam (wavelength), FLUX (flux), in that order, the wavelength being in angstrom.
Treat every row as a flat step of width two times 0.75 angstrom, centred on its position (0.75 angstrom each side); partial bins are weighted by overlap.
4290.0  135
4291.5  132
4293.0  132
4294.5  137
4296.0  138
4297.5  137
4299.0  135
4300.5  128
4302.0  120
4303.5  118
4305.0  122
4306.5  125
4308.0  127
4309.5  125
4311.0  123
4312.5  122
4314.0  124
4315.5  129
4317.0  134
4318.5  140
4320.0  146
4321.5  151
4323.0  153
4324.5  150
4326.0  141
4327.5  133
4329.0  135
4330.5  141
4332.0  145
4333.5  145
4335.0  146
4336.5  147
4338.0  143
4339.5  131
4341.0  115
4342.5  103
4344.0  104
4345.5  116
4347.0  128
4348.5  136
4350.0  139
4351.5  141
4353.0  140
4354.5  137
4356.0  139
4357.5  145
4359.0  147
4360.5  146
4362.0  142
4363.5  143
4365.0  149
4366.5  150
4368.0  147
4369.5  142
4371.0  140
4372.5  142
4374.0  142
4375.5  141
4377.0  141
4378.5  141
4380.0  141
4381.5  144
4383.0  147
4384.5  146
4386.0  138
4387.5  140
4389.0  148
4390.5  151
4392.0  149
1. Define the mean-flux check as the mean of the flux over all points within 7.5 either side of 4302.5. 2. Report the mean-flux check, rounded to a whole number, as 128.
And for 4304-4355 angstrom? 133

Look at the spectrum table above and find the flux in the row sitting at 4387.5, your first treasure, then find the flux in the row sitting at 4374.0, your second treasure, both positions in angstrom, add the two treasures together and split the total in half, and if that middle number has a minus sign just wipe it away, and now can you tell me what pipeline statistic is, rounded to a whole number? 141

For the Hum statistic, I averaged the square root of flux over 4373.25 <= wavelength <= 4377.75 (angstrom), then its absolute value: 11.9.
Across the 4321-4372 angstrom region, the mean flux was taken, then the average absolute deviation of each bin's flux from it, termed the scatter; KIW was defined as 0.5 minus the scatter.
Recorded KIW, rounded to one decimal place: -8.2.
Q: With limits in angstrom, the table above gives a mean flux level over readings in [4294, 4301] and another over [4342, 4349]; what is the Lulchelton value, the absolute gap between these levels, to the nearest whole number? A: 18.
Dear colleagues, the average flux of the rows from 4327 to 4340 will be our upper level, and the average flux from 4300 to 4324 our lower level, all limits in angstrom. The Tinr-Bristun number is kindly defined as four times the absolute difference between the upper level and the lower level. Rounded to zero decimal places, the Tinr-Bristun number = 41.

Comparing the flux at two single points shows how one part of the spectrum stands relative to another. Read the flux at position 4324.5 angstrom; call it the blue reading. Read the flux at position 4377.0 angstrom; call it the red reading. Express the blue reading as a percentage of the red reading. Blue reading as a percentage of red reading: 106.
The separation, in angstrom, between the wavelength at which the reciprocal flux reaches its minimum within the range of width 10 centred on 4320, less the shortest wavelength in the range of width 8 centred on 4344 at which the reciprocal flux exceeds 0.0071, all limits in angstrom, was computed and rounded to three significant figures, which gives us -18.0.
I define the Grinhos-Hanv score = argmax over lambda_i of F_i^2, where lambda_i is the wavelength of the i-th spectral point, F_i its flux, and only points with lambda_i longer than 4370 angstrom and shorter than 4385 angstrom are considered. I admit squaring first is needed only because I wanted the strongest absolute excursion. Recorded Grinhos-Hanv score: 4383.0 angstrom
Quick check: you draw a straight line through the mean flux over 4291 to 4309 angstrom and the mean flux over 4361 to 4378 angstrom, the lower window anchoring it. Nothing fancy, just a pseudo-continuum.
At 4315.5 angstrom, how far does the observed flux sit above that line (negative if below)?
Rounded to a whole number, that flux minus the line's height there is -3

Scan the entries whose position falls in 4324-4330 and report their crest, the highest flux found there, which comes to 150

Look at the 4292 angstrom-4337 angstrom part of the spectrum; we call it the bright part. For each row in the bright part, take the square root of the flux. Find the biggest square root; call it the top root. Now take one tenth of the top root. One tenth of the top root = 1.237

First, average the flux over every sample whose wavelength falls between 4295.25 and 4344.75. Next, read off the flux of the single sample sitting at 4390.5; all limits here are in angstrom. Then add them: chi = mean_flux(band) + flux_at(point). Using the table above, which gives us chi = 284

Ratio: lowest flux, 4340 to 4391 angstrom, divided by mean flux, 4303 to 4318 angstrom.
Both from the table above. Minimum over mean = 0.82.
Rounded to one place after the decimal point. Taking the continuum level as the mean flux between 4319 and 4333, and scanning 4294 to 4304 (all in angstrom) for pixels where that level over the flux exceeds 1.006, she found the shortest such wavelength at 4294.5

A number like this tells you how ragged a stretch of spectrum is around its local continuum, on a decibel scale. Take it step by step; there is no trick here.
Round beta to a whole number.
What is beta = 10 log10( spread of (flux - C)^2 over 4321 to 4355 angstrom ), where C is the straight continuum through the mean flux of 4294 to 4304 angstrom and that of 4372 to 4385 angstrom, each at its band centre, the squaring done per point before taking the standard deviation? 25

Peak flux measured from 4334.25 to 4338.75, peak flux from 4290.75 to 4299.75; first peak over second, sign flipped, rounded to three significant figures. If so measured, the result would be -1.07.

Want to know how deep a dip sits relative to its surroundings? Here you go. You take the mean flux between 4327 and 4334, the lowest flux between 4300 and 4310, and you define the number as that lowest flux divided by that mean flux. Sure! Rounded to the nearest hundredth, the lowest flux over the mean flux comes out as 0.84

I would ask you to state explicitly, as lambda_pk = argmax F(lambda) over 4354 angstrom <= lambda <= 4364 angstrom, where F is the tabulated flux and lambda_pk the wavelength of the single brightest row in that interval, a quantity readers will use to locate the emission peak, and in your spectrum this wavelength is 4359.0 angstrom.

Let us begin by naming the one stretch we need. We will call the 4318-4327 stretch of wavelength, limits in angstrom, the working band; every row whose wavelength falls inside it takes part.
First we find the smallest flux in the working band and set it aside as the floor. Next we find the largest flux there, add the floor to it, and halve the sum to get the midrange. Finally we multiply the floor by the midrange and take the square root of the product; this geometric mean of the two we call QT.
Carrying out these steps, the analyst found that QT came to 143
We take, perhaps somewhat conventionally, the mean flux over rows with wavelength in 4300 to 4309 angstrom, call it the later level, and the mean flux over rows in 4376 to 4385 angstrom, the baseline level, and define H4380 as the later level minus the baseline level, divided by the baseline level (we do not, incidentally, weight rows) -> -0.14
